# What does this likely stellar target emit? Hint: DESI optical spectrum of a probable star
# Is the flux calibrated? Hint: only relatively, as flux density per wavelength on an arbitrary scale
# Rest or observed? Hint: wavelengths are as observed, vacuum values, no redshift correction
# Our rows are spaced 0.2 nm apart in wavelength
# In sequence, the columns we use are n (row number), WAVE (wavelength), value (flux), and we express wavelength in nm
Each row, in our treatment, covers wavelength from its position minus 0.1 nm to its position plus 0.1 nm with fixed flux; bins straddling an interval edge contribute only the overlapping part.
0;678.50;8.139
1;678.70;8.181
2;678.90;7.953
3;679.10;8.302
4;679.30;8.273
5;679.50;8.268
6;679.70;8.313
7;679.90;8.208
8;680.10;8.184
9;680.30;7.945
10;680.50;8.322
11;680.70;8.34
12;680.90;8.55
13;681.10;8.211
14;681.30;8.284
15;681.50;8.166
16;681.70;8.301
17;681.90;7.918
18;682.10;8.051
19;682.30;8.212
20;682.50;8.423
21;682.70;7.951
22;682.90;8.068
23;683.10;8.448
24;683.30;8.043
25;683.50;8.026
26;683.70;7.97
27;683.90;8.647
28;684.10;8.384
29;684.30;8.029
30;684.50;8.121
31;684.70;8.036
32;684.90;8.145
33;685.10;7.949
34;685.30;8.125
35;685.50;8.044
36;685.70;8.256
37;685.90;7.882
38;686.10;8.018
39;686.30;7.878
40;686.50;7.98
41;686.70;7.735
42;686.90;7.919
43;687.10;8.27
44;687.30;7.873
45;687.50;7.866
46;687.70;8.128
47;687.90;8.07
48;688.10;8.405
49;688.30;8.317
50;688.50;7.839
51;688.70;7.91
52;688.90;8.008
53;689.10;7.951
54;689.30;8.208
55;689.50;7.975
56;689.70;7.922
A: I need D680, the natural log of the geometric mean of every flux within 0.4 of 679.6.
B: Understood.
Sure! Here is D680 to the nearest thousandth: 2.112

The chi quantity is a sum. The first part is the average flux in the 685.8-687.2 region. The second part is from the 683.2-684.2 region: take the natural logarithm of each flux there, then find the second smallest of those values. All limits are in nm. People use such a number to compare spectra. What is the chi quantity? 10.0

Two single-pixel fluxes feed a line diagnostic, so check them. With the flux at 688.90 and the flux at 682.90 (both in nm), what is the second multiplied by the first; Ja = 64.6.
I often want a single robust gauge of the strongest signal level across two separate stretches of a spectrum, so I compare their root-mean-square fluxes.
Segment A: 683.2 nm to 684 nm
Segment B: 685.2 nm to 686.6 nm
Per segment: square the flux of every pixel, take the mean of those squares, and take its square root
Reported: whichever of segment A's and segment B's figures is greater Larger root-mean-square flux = 8.18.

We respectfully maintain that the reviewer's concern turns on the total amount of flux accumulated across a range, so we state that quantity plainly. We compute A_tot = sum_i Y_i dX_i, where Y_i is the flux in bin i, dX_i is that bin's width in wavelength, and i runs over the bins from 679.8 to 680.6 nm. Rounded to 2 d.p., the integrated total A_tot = 6.53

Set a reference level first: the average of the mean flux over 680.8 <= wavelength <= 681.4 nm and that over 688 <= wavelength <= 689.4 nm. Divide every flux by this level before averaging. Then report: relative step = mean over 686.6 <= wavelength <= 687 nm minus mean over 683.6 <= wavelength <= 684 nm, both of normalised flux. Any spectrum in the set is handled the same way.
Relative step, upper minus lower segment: -0.059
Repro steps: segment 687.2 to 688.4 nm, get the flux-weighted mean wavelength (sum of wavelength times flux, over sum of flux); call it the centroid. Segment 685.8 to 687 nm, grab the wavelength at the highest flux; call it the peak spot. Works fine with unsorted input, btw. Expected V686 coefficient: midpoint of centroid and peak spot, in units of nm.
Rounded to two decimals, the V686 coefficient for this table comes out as 686.95 nm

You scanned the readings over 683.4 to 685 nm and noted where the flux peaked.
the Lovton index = 683.90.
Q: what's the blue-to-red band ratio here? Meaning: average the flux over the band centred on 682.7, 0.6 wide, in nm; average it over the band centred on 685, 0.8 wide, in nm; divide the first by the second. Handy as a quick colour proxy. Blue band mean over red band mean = 1.01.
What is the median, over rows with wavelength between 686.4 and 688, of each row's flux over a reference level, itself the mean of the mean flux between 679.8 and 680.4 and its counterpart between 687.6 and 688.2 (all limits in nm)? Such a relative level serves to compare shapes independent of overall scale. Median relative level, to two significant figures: 0.97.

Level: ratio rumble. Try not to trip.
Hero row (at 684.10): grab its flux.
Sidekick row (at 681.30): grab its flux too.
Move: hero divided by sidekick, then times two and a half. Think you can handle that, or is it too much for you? 2.53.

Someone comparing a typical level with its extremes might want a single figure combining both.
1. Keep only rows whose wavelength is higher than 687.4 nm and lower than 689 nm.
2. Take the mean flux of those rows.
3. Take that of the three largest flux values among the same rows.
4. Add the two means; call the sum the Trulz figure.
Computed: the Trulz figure 16.4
